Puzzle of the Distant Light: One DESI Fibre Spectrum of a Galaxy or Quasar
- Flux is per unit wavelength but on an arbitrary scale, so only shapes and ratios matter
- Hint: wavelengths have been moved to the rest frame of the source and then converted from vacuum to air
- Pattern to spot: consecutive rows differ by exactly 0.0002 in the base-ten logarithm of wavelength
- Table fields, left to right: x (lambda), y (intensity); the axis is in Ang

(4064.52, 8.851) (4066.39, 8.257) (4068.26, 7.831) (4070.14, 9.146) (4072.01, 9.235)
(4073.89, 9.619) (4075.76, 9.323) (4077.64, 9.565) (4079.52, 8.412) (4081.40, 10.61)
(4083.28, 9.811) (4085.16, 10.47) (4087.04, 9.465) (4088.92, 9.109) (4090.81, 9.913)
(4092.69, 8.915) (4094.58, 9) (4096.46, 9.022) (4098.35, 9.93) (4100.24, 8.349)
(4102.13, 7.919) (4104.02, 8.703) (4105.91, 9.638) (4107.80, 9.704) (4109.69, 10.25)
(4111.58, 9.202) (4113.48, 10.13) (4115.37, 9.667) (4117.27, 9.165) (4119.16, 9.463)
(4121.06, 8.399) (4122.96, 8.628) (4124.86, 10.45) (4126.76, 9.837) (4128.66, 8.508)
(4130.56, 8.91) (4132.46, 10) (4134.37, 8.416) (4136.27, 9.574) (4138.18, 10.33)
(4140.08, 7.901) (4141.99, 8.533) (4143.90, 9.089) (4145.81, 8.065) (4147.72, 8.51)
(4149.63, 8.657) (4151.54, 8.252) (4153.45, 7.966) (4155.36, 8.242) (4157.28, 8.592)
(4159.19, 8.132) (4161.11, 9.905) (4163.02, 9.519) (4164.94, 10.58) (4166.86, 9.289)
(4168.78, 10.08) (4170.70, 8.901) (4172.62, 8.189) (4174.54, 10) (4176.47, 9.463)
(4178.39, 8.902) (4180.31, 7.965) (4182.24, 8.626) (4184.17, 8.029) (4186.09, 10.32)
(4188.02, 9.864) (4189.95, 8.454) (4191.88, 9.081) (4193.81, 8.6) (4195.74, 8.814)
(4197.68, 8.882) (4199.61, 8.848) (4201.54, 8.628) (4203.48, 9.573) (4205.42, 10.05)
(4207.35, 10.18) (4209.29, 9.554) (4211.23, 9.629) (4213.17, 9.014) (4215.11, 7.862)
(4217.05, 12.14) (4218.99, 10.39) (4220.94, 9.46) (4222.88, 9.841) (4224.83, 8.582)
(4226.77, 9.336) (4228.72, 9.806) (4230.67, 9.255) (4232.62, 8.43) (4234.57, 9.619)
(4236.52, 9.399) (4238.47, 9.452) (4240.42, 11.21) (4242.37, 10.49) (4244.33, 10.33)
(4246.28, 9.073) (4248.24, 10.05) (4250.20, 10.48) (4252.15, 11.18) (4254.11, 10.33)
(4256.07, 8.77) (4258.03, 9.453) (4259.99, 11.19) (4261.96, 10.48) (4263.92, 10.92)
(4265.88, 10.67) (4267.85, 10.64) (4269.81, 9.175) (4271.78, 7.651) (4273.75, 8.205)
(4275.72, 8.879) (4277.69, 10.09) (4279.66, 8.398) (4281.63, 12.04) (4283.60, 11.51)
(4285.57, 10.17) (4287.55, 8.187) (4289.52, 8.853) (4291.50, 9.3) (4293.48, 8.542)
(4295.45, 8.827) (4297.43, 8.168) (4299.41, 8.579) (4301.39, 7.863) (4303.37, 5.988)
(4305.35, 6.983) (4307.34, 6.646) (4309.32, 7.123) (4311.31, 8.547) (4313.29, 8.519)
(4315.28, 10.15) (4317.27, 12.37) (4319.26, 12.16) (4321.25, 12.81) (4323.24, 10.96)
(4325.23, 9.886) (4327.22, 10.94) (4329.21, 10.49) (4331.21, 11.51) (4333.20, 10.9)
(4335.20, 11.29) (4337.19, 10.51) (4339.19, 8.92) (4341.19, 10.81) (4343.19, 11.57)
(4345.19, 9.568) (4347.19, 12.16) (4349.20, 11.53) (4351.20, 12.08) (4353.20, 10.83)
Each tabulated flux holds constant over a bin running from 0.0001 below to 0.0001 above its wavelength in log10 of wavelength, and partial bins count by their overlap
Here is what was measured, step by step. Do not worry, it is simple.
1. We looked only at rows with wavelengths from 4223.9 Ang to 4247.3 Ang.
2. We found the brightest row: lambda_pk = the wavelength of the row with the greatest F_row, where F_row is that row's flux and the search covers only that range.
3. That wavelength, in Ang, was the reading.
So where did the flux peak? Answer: 4240.42 Ang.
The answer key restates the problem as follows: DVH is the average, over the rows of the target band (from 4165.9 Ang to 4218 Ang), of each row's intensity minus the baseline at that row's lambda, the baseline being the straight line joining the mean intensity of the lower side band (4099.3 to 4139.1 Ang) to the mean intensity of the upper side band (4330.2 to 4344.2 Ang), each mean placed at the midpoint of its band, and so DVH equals -0.57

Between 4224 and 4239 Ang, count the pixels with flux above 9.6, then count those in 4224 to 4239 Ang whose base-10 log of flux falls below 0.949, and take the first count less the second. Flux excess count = 0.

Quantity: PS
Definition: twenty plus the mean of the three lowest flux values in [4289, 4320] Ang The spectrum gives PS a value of 26.5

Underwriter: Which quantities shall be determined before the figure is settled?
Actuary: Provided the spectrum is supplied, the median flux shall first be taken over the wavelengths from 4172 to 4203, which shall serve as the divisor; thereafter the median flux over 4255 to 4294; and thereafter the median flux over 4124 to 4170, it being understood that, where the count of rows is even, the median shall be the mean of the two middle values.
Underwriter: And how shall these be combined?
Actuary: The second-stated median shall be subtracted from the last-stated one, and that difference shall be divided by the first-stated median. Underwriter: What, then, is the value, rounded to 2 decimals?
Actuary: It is -0.07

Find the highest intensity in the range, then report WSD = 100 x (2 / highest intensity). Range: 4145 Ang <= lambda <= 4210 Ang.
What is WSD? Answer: 18.9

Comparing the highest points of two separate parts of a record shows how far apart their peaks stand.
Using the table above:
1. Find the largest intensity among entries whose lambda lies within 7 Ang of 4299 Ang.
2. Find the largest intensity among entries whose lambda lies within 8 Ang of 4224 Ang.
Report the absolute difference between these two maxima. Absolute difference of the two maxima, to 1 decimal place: 3.3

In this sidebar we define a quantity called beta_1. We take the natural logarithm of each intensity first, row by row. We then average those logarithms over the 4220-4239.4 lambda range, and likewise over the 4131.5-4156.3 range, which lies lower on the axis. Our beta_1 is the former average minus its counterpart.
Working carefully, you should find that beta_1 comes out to 0.067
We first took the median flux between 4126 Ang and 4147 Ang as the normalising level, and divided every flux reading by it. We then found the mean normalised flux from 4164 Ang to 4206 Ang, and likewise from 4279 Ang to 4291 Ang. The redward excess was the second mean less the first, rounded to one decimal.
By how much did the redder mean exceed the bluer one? 0.1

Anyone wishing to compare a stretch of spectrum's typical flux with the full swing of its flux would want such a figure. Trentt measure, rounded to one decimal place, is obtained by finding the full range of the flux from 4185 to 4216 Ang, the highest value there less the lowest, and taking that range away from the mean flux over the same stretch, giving 6.8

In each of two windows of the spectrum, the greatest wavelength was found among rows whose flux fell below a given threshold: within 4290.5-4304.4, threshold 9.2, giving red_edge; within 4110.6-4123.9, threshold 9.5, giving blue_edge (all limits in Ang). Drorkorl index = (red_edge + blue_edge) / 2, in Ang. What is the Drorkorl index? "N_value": 4213.2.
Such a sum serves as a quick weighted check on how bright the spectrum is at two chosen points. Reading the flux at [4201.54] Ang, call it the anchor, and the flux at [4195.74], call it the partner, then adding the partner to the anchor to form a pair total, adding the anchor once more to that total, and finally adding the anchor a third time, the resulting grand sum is 35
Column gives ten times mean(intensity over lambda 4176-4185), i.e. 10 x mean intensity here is 86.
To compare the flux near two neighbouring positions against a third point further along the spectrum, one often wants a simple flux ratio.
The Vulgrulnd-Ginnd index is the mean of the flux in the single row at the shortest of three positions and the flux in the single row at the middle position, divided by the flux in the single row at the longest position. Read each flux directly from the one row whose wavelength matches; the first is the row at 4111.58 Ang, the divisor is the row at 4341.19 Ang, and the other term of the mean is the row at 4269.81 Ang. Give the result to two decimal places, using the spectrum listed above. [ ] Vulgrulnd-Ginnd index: 0.85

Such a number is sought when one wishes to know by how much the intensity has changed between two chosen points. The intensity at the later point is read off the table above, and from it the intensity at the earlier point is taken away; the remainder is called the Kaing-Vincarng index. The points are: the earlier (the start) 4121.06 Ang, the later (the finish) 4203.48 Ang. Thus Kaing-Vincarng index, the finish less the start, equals 1.2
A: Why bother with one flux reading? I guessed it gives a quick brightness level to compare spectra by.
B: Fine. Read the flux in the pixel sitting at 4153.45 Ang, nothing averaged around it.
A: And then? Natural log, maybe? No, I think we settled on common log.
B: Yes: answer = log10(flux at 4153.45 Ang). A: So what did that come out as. 0.90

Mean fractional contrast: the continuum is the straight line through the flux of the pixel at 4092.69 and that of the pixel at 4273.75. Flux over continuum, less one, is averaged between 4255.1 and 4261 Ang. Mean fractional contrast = 0.19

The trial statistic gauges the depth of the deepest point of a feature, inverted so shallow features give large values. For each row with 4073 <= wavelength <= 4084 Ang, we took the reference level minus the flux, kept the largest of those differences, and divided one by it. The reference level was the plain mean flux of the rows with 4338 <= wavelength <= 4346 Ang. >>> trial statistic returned 0.55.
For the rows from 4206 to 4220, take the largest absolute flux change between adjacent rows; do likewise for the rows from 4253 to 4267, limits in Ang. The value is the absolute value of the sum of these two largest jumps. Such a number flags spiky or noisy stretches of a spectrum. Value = 6.0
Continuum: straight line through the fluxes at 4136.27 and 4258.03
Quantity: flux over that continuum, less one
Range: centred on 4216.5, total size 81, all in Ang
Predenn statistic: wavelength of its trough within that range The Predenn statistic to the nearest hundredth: 4215.11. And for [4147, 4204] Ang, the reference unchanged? 4153.45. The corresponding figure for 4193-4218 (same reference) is 4215.11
